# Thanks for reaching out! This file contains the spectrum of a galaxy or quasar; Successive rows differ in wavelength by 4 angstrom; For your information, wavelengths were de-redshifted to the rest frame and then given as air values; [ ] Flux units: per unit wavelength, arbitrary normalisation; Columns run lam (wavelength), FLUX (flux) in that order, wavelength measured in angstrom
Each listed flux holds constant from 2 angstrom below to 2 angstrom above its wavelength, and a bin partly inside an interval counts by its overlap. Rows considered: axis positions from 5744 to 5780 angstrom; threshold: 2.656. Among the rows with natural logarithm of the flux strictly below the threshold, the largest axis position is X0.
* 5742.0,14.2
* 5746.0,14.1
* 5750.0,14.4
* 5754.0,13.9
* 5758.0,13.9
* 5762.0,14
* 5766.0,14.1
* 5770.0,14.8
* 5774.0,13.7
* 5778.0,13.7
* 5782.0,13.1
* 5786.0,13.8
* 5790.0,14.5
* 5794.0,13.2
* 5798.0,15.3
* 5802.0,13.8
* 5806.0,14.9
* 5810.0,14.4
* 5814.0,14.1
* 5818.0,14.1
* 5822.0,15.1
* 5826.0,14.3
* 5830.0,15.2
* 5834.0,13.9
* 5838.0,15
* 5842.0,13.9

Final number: 5778.0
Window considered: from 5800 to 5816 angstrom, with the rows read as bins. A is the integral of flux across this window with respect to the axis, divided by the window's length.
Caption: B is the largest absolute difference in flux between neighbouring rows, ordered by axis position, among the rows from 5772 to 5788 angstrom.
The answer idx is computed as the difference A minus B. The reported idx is 13.6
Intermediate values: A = 14.3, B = 0.7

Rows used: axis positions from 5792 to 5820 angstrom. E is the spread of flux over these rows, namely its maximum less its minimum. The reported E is 2.10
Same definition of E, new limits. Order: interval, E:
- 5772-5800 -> 2.20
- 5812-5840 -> 1.30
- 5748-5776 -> 1.10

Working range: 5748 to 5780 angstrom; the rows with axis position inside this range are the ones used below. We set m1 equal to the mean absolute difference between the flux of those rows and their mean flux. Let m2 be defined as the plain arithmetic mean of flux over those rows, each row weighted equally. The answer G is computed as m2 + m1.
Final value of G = 14.3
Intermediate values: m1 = 0.28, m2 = 14.1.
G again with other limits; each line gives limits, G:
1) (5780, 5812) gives 14.8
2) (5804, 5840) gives 15.0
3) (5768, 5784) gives 14.3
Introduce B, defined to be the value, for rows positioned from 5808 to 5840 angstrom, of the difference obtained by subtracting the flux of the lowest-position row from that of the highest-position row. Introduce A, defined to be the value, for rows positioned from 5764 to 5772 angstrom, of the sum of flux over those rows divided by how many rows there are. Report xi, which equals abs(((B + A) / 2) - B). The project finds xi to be 6.9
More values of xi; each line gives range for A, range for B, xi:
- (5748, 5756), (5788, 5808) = 6.9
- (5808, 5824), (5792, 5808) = 6.4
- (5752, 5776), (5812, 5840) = 6.6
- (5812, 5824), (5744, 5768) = 7.2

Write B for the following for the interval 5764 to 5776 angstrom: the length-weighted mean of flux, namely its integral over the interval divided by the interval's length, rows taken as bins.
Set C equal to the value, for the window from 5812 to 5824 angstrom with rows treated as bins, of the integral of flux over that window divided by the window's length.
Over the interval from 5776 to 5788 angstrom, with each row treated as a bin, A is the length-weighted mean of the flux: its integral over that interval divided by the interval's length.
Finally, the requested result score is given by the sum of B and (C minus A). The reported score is 15.1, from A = 13.5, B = 14.2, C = 14.4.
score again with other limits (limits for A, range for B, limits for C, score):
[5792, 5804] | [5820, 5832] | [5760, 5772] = 15.1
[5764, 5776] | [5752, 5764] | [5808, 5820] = 13.9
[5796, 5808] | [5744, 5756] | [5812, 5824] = 13.9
